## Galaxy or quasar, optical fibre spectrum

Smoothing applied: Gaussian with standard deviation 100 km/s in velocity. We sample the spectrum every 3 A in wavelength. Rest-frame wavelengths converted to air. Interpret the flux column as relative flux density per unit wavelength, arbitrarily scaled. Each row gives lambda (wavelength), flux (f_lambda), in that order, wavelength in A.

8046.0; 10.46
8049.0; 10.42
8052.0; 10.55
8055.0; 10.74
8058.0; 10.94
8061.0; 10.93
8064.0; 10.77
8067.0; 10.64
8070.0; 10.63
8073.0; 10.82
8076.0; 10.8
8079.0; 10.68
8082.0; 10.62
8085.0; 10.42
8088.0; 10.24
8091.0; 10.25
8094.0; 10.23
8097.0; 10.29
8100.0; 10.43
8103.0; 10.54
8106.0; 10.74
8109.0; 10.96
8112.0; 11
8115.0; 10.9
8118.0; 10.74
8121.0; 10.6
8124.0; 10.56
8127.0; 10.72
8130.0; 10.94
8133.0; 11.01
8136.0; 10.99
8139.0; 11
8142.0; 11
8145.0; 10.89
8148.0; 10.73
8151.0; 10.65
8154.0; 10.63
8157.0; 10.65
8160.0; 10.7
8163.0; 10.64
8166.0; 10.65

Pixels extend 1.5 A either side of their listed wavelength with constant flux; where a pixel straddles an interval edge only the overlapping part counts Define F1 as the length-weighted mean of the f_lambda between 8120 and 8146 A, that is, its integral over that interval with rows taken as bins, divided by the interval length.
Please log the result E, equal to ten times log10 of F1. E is 10.4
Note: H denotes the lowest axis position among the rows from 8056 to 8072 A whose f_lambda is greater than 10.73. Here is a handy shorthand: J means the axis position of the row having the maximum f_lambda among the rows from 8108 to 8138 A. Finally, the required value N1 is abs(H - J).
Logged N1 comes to 75 A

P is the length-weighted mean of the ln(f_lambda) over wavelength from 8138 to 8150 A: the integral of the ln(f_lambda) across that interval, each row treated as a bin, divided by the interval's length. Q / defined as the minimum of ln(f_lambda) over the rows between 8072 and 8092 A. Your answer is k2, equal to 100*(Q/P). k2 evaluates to 97.4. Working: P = 2.39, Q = 2.33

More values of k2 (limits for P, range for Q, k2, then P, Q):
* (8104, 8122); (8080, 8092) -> 97.7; 2.38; 2.33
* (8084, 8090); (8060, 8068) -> 101.3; 2.33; 2.36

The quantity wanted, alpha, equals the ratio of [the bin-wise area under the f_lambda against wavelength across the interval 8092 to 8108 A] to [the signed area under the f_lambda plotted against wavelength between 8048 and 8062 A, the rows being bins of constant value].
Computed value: 1.11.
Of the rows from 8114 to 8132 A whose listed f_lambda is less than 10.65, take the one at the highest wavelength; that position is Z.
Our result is 8124.0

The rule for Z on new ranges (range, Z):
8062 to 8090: 8088.0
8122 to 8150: 8124.0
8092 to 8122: 8121.0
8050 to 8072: 8070.0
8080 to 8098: 8097.0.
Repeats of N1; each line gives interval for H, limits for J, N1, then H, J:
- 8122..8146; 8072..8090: 57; 8130.0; 8073.0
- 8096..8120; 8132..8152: 27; 8106.0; 8133.0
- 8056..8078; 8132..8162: 75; 8058.0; 8133.0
